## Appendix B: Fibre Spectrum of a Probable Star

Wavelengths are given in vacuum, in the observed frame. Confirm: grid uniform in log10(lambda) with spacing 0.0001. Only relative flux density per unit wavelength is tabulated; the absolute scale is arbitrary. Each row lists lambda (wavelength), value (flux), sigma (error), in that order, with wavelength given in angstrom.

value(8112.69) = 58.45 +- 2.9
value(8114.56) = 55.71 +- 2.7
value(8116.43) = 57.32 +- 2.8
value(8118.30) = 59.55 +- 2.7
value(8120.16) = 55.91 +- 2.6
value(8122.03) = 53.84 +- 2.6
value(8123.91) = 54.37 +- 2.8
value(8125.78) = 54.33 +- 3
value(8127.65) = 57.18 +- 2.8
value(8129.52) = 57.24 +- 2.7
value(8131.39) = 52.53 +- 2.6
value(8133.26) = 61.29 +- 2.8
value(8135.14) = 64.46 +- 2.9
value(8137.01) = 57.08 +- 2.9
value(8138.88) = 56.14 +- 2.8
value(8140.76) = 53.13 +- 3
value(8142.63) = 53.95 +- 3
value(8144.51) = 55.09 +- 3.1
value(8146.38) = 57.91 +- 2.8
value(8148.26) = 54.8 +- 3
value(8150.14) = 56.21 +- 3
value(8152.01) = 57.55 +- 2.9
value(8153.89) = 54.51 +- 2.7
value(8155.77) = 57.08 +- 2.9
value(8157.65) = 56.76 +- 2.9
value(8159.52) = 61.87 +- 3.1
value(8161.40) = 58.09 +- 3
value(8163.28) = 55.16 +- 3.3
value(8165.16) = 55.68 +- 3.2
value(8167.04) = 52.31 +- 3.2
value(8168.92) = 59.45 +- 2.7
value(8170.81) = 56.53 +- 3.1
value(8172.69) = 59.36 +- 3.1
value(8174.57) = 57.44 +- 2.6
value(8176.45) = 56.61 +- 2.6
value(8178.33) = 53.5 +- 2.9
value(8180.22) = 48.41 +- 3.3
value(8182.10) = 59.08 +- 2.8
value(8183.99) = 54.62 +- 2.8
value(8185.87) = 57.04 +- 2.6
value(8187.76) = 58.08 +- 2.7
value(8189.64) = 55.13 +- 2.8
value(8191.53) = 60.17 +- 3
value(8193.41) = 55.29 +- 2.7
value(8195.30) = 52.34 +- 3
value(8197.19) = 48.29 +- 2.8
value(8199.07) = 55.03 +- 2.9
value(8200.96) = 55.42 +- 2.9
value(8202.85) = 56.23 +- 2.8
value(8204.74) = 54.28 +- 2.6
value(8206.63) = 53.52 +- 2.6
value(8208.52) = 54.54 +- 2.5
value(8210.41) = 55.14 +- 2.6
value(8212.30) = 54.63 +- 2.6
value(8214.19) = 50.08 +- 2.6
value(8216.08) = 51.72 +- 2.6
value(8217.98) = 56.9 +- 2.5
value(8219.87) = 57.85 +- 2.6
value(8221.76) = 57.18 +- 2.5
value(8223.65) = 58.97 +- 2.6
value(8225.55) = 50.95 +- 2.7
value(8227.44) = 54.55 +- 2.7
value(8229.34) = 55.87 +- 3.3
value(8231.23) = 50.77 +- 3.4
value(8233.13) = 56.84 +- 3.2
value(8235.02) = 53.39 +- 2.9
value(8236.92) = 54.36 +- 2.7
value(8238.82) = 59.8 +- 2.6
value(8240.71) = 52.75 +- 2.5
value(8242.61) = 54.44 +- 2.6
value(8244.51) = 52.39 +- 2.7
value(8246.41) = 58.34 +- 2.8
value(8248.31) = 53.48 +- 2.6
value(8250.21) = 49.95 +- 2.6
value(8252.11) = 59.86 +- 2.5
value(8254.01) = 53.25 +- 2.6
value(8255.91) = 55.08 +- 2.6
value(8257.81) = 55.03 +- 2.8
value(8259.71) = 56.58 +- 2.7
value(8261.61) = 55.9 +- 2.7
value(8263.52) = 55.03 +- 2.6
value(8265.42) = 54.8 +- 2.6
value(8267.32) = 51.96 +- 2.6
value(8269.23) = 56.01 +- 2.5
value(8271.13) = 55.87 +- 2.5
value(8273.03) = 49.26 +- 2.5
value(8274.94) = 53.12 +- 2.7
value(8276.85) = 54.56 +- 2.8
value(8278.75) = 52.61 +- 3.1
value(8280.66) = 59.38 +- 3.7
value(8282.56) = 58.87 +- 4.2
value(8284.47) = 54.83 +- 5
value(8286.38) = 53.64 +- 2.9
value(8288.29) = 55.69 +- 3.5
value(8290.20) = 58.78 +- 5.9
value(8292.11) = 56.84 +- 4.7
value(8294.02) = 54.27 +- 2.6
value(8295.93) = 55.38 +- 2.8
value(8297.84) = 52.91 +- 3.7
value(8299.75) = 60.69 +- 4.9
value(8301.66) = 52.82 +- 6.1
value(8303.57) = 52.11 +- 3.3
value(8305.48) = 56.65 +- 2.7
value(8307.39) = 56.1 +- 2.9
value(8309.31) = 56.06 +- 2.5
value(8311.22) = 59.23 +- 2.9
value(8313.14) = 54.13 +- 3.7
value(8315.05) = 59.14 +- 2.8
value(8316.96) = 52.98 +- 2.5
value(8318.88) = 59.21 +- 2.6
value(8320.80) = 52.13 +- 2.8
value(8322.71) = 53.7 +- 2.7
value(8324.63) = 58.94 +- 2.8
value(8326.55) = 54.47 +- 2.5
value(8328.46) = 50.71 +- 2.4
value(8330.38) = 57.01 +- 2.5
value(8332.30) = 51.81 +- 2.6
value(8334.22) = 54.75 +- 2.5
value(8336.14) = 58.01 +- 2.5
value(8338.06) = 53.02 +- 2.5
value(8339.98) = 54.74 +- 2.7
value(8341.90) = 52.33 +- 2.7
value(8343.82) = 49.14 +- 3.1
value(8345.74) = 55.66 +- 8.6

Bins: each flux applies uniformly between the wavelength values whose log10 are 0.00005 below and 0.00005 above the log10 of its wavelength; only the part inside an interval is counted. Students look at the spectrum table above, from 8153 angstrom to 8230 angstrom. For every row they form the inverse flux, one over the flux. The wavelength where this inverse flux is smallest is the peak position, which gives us 8159.52 angstrom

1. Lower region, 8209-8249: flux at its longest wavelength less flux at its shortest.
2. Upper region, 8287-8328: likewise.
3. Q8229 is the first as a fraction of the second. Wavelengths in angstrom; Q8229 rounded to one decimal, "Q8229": 1.4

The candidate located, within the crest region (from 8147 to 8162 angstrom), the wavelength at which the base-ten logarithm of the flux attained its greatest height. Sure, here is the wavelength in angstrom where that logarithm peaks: 8159.52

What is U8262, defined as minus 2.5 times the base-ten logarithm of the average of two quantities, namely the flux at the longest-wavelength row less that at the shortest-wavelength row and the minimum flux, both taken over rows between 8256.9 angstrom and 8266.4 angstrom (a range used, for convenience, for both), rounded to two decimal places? -3.59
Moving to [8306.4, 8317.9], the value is -3.49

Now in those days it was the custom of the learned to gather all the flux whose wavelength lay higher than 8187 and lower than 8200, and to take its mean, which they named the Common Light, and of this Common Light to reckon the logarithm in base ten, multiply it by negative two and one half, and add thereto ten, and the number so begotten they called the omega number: 5.651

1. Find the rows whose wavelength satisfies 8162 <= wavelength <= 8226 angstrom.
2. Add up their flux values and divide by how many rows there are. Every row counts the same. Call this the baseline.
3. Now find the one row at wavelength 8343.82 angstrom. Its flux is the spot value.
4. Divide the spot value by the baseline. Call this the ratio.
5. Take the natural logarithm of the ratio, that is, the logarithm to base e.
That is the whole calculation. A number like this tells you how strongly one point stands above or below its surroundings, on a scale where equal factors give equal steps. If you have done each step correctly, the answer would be -0.12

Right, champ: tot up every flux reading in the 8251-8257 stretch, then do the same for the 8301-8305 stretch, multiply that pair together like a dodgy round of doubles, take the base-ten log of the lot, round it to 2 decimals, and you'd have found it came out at 4.25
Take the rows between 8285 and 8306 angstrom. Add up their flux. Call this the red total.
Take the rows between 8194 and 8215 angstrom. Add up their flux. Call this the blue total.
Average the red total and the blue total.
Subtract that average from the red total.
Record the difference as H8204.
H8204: 10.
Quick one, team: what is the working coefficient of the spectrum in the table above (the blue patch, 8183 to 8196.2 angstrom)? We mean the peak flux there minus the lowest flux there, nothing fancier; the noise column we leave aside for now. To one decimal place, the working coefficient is 7.8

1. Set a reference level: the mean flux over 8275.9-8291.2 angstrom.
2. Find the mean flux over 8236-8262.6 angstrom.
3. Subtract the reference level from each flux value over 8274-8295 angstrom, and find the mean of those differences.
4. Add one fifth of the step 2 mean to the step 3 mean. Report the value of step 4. 10.7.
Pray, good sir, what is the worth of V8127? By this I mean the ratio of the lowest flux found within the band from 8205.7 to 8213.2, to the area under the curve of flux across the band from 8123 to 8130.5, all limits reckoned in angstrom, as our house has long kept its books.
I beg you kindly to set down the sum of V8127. 0.128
